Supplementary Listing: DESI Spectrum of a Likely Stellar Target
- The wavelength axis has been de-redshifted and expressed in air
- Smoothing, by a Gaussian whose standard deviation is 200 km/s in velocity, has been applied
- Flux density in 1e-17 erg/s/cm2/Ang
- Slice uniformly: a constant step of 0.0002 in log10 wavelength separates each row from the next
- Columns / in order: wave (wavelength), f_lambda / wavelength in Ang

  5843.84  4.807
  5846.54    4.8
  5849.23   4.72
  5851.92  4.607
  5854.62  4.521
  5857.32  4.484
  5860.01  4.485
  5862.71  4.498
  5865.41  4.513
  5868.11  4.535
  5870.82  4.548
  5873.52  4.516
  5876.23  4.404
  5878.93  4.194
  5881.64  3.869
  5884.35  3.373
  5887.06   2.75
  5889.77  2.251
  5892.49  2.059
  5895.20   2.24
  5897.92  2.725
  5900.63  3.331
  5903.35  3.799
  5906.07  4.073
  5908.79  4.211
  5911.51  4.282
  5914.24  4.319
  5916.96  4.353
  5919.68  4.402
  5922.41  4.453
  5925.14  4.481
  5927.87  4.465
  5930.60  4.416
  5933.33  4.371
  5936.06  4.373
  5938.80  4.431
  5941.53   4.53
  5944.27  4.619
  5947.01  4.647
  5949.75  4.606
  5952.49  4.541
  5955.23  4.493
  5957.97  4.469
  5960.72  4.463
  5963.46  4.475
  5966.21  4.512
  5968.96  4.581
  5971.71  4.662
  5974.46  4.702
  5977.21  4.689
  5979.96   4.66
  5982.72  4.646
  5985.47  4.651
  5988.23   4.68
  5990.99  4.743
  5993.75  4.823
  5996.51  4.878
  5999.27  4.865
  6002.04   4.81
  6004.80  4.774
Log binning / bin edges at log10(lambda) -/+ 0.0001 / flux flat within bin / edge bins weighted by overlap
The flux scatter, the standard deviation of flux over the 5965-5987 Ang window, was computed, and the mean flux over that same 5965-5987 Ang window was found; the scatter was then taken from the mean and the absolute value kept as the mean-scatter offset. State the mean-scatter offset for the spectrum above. 4.58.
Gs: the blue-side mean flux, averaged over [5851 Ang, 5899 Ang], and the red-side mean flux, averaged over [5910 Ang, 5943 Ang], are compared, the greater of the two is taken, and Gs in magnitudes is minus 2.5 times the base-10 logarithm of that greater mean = -1.61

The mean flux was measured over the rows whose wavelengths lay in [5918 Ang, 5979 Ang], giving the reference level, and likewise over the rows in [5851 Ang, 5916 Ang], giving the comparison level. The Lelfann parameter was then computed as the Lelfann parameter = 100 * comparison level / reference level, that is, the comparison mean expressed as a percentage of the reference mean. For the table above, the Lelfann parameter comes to 85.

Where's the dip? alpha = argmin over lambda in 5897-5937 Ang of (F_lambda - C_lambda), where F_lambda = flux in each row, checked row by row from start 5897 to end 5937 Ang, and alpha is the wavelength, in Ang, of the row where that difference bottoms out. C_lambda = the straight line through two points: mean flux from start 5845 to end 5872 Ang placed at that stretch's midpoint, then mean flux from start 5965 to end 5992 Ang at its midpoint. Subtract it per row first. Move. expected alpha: 5897.92 Ang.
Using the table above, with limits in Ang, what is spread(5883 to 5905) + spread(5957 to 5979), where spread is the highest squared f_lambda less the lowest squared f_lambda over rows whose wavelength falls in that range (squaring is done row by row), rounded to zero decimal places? 12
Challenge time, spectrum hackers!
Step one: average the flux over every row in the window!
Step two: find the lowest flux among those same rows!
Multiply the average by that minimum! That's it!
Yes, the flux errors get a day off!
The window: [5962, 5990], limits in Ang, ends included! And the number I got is 20.7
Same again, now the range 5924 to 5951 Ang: 19.6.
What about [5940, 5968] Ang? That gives 20.2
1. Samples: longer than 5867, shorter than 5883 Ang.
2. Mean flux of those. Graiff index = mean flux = 4.3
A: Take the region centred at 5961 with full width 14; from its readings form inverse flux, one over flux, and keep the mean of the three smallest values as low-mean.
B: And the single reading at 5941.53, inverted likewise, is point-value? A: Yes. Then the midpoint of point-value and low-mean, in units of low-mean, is 1.00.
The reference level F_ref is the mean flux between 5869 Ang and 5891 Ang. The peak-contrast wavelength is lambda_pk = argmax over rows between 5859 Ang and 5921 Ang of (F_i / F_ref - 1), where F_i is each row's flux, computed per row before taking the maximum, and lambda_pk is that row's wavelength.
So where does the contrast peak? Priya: 5870.82 Ang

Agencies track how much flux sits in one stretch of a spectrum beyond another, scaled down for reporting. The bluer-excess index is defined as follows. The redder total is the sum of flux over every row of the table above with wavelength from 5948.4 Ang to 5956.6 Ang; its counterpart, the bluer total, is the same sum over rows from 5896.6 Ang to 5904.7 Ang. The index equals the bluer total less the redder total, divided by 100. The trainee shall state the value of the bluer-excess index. -0.038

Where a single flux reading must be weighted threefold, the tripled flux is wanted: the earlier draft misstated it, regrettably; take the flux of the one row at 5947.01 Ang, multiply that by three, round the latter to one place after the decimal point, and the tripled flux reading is 13.9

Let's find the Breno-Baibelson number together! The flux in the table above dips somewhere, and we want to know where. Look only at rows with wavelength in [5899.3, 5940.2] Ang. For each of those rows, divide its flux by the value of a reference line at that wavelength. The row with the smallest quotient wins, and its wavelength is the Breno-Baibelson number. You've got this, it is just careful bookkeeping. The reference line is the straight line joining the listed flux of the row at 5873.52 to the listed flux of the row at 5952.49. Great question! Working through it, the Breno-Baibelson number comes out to 5900.63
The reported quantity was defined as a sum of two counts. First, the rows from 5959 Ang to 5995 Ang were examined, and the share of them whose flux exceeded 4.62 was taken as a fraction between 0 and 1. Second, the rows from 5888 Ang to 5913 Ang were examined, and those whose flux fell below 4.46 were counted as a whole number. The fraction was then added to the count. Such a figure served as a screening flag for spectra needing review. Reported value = 9.7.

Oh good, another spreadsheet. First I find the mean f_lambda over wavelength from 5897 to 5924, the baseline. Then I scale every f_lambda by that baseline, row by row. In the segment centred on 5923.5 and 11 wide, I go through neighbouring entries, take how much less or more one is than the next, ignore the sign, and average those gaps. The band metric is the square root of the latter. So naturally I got 0.089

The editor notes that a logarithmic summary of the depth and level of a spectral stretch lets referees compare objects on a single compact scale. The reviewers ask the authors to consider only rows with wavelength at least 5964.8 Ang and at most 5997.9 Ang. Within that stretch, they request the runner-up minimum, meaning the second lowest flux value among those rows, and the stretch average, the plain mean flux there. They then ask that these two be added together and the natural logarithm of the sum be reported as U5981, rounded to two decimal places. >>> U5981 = 2.23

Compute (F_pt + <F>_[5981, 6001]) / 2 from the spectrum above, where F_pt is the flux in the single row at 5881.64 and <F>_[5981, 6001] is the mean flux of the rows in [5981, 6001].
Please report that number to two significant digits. 4.3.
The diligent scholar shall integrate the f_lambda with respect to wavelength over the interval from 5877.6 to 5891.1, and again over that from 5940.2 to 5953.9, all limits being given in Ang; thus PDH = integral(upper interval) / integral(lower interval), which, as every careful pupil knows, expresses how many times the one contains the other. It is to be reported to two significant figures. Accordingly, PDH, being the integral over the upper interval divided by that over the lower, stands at 1.4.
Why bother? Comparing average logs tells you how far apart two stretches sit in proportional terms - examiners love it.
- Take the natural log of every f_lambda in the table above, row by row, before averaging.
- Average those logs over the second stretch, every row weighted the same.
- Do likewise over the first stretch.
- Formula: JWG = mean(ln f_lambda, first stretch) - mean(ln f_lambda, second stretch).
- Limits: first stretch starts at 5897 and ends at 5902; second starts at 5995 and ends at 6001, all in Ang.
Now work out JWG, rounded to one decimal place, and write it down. -0.5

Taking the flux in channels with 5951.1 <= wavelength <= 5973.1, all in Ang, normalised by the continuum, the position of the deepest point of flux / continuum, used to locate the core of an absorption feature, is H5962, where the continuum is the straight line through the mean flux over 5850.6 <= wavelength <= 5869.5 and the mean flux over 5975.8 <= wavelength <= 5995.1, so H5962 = 5960.72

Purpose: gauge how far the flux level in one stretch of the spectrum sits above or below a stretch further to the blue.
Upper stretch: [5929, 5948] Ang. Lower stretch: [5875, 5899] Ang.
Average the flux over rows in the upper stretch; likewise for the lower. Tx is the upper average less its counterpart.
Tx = 1.39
